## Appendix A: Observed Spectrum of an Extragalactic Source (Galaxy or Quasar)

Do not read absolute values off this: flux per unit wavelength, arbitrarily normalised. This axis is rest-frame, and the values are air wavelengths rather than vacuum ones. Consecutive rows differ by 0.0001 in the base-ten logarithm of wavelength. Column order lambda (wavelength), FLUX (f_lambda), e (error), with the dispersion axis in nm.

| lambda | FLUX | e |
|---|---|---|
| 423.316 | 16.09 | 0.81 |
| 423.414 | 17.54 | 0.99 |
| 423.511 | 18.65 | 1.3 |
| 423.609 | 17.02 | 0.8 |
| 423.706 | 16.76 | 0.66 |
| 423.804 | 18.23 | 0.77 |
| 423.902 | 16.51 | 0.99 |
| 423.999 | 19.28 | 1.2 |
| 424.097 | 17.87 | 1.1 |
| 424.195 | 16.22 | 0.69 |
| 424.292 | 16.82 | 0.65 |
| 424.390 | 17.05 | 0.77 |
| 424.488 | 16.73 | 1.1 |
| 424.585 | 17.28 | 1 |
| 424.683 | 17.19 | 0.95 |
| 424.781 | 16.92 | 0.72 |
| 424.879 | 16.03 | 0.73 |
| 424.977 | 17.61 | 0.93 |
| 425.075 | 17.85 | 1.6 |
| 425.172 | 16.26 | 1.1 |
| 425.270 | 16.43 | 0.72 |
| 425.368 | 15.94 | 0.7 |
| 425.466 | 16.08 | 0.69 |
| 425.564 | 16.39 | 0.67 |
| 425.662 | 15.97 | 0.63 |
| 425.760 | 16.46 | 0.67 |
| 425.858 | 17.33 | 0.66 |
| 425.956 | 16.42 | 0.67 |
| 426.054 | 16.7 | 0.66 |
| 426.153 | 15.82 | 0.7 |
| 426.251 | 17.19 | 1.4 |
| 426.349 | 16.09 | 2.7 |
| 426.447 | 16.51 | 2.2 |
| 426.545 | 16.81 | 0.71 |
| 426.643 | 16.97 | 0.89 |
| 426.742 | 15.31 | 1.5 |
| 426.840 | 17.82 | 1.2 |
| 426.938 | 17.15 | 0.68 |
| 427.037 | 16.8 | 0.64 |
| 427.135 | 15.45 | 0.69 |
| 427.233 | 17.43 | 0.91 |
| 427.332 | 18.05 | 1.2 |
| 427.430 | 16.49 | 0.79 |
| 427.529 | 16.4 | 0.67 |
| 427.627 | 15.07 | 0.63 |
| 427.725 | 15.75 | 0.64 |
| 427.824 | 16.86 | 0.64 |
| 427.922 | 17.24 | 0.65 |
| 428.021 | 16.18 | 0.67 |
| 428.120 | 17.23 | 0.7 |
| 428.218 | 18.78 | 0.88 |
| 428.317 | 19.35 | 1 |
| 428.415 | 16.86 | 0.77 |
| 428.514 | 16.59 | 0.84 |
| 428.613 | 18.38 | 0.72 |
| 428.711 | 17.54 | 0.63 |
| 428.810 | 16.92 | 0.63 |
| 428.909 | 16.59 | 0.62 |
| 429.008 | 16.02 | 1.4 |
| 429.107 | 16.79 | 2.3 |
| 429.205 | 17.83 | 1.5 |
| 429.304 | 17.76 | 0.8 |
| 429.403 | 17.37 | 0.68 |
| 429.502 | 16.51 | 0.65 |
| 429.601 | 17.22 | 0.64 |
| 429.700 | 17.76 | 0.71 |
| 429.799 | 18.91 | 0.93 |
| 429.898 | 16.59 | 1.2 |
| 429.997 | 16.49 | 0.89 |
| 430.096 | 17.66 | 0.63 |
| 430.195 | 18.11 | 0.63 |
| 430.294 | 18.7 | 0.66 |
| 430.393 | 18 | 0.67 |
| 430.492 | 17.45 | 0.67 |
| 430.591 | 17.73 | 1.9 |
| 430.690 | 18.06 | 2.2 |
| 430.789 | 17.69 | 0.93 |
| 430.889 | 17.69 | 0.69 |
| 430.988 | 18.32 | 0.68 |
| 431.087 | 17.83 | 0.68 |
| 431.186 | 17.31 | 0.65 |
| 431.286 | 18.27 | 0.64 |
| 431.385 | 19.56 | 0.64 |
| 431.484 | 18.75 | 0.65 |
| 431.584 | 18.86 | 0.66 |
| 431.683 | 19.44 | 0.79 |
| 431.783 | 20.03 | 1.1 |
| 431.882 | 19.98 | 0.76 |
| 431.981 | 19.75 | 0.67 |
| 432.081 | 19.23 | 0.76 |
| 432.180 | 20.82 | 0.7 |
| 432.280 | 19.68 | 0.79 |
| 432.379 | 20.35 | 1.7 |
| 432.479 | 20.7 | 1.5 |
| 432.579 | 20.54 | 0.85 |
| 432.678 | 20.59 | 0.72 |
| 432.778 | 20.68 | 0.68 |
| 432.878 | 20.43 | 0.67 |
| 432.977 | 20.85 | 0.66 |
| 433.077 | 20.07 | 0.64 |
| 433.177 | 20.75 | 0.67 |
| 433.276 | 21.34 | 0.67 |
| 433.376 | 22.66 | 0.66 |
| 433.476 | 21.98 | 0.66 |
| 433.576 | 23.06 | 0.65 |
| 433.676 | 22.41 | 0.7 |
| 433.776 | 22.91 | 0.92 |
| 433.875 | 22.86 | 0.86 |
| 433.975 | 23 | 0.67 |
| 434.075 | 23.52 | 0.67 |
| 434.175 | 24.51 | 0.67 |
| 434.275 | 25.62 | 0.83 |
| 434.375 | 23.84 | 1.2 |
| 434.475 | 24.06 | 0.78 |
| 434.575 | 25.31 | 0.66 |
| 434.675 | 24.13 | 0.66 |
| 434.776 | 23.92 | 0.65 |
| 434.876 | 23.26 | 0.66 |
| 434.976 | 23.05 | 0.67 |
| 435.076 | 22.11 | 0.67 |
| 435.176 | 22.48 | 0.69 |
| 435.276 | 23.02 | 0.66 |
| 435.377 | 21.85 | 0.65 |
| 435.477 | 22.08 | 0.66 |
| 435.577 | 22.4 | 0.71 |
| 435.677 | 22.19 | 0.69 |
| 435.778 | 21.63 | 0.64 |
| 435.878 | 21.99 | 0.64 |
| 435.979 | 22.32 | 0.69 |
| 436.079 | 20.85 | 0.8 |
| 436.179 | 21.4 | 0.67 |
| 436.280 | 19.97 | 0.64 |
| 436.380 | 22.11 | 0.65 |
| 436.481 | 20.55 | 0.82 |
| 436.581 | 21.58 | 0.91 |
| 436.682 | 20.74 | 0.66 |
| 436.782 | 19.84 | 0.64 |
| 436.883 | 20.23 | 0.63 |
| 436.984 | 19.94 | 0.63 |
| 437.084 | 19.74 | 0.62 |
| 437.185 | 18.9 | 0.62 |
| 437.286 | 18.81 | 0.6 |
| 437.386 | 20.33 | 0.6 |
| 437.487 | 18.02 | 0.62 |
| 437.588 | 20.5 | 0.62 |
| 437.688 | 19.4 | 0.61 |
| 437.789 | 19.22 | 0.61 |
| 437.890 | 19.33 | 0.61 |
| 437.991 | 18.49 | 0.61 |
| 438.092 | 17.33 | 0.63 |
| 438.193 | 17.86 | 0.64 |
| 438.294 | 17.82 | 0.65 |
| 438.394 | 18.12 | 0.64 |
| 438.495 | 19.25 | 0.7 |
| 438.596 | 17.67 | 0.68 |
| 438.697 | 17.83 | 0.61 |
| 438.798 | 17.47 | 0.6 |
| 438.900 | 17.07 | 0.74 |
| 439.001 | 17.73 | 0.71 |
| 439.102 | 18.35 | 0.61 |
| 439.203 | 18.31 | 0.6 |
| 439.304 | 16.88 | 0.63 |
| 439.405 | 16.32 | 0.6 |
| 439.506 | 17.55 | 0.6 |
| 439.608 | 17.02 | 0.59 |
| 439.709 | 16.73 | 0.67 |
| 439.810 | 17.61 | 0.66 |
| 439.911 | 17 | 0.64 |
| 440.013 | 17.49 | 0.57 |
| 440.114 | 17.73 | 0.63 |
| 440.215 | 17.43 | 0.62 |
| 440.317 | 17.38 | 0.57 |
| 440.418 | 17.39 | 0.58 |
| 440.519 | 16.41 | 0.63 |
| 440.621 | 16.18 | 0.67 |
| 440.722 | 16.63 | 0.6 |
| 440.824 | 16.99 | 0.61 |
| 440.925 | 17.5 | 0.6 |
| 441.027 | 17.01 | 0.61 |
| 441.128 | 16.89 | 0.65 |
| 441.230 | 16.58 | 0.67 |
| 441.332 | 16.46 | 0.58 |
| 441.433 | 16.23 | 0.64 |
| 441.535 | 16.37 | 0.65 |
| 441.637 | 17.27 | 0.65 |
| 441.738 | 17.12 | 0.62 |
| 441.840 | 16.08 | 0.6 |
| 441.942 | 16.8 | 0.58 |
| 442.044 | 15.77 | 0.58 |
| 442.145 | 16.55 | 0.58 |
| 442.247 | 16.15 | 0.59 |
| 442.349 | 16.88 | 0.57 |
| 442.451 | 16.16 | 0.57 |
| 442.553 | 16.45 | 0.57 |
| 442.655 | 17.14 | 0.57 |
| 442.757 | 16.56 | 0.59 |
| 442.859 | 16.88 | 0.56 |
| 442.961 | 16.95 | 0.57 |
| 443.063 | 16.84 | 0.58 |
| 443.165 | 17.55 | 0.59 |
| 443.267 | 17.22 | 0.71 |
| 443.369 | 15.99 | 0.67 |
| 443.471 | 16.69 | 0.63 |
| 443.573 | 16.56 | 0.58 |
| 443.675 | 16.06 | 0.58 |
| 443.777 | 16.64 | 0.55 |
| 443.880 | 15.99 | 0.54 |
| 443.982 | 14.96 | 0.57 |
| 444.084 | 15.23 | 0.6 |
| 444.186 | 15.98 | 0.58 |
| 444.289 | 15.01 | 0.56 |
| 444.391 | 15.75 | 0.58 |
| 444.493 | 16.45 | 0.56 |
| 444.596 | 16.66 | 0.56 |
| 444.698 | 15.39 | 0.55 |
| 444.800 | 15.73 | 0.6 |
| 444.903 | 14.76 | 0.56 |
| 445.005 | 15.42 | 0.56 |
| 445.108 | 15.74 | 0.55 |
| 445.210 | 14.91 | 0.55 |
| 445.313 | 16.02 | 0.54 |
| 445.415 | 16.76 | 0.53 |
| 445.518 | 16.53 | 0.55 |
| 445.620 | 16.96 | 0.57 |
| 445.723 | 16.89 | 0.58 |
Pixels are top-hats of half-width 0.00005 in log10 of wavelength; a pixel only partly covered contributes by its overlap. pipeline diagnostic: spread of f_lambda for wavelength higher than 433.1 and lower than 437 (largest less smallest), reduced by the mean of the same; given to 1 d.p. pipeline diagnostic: -16.6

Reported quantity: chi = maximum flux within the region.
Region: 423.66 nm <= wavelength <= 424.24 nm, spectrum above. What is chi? 19.28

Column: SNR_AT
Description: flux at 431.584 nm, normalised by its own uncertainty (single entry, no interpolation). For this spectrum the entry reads 29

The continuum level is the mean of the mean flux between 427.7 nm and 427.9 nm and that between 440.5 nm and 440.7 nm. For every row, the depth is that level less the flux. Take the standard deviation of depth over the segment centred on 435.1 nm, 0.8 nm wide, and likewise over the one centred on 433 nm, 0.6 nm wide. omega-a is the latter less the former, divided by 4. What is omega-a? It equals -0.07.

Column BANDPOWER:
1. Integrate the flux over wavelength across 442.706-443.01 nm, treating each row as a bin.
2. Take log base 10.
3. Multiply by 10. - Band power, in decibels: 7.1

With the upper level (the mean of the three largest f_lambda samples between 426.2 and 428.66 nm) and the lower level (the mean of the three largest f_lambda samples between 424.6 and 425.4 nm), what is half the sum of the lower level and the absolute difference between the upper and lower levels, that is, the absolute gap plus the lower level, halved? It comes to 9.4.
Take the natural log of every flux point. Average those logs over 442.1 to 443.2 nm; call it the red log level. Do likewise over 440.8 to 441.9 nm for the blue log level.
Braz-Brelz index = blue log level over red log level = 1.00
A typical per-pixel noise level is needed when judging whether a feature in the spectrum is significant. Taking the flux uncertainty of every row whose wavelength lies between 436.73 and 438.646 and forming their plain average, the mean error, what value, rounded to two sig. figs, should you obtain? 0.63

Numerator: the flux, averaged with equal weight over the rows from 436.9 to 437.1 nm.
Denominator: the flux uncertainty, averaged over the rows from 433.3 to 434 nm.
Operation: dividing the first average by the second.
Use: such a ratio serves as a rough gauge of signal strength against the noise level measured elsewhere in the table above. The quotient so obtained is 27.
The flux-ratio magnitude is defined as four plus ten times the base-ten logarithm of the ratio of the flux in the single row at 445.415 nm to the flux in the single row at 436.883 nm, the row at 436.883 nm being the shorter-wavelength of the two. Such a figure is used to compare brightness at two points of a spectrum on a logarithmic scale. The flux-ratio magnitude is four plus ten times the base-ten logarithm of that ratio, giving 3.2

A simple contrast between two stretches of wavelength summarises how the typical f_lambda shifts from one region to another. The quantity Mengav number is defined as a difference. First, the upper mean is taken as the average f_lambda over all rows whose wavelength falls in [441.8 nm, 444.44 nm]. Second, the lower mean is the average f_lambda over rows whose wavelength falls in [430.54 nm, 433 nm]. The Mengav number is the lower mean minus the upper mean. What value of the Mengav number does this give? 3.0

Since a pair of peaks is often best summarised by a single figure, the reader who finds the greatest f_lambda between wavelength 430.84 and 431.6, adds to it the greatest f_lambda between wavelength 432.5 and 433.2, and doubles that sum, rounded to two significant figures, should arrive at 81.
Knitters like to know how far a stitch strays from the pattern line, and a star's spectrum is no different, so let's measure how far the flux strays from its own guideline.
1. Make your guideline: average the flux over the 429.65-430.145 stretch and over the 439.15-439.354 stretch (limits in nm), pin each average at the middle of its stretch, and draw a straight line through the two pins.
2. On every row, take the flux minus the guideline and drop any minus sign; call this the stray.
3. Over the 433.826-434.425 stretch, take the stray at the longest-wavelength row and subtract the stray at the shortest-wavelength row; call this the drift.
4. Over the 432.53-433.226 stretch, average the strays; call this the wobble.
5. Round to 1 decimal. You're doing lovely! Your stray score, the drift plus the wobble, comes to 4.0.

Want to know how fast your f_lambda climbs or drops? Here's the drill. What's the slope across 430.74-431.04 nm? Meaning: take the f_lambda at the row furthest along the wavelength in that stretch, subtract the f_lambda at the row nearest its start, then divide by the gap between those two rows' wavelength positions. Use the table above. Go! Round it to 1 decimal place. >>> 3.2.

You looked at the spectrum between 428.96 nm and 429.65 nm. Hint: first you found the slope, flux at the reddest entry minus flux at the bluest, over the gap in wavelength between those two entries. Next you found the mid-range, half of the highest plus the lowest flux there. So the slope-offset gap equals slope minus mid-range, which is -14.9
